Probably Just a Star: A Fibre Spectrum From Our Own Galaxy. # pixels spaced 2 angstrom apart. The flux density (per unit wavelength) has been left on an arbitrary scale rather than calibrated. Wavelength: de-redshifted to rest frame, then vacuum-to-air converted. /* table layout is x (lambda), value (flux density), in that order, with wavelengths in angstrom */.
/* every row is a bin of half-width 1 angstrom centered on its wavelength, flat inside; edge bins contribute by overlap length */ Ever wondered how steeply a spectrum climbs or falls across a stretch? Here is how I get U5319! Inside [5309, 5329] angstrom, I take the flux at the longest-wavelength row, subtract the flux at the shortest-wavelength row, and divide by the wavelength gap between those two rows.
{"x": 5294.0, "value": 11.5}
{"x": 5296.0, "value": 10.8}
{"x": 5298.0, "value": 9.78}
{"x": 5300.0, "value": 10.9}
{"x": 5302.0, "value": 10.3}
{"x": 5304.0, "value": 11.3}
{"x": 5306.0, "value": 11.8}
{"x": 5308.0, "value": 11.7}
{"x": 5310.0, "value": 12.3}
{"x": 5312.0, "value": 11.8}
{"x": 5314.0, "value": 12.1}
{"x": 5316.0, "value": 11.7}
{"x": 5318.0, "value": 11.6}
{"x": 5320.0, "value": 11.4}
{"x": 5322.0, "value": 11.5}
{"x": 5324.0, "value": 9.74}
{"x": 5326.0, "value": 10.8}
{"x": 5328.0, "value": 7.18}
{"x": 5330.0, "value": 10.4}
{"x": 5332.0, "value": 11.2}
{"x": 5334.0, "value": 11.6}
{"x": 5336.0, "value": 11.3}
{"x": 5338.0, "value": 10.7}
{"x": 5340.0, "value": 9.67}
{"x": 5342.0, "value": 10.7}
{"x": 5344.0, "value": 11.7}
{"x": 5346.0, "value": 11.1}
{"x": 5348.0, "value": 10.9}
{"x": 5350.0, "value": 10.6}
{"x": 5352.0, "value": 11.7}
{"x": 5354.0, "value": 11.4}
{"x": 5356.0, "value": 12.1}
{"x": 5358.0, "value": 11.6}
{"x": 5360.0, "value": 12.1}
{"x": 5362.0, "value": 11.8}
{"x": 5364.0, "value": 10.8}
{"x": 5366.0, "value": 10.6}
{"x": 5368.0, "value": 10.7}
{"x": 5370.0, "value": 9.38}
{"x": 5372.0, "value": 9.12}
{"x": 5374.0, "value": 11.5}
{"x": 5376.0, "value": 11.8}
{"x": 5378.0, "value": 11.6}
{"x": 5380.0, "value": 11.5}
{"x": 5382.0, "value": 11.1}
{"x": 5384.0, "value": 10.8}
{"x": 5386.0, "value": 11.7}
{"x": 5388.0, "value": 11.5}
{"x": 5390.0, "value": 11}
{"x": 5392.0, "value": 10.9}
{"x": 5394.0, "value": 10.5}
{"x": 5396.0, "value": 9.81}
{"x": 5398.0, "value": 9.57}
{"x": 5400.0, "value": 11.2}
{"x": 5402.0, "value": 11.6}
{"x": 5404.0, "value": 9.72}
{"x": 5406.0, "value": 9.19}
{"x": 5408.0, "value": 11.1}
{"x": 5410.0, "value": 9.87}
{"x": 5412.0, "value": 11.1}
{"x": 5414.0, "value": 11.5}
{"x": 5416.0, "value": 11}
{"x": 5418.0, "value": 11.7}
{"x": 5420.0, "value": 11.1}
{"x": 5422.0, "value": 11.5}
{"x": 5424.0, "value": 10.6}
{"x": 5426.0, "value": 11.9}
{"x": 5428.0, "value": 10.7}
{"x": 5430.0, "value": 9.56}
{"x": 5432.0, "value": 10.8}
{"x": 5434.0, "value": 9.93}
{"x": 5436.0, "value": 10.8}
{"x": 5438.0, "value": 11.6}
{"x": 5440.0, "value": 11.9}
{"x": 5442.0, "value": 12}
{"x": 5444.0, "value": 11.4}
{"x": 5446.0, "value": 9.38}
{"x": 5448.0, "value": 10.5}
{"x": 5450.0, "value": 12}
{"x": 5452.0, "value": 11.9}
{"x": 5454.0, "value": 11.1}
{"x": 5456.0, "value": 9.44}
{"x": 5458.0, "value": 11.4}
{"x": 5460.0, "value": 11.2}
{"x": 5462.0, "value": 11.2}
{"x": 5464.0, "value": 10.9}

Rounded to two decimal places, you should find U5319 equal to -0.28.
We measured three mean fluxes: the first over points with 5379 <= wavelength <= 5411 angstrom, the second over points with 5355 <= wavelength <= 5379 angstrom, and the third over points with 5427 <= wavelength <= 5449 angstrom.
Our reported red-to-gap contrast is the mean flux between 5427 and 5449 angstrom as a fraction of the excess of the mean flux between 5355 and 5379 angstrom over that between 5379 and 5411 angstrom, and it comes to 27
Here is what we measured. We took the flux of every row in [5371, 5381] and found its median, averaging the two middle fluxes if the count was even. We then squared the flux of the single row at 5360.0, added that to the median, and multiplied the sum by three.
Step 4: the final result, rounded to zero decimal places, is 474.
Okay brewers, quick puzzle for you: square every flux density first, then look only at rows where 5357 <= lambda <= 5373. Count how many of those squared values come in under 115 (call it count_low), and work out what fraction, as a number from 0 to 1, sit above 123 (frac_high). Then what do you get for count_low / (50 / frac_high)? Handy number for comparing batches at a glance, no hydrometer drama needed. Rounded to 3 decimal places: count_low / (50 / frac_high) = 0.030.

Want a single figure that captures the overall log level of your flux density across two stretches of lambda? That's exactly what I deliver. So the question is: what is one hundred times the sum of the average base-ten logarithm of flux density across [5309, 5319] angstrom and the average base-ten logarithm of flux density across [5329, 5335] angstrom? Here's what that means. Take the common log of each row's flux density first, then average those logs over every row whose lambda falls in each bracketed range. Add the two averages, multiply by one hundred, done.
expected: 212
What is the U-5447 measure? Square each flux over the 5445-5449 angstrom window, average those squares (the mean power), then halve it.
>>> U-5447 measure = 50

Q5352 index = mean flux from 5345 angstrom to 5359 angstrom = 11.3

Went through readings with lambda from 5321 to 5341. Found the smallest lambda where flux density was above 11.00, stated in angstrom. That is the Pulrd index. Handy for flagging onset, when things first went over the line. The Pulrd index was 5322.0 angstrom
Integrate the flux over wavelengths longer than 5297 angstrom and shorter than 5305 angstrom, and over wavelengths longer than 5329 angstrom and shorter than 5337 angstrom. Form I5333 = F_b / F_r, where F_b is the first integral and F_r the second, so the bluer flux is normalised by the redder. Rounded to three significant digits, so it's 0.950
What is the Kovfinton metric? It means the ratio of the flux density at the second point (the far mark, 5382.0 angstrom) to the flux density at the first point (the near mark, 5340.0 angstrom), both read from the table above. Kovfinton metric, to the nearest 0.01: 1.15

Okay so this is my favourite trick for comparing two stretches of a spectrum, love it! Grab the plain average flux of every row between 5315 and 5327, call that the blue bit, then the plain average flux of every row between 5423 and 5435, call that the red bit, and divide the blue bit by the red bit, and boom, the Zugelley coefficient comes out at 1.05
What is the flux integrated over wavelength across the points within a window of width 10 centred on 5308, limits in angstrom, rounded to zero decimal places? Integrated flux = 118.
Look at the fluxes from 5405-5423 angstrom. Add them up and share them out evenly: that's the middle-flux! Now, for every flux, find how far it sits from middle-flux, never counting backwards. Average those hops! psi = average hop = 0.607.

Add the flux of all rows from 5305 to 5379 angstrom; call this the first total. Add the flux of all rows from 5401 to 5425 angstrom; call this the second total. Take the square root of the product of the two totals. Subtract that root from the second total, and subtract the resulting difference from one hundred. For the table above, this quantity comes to 201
